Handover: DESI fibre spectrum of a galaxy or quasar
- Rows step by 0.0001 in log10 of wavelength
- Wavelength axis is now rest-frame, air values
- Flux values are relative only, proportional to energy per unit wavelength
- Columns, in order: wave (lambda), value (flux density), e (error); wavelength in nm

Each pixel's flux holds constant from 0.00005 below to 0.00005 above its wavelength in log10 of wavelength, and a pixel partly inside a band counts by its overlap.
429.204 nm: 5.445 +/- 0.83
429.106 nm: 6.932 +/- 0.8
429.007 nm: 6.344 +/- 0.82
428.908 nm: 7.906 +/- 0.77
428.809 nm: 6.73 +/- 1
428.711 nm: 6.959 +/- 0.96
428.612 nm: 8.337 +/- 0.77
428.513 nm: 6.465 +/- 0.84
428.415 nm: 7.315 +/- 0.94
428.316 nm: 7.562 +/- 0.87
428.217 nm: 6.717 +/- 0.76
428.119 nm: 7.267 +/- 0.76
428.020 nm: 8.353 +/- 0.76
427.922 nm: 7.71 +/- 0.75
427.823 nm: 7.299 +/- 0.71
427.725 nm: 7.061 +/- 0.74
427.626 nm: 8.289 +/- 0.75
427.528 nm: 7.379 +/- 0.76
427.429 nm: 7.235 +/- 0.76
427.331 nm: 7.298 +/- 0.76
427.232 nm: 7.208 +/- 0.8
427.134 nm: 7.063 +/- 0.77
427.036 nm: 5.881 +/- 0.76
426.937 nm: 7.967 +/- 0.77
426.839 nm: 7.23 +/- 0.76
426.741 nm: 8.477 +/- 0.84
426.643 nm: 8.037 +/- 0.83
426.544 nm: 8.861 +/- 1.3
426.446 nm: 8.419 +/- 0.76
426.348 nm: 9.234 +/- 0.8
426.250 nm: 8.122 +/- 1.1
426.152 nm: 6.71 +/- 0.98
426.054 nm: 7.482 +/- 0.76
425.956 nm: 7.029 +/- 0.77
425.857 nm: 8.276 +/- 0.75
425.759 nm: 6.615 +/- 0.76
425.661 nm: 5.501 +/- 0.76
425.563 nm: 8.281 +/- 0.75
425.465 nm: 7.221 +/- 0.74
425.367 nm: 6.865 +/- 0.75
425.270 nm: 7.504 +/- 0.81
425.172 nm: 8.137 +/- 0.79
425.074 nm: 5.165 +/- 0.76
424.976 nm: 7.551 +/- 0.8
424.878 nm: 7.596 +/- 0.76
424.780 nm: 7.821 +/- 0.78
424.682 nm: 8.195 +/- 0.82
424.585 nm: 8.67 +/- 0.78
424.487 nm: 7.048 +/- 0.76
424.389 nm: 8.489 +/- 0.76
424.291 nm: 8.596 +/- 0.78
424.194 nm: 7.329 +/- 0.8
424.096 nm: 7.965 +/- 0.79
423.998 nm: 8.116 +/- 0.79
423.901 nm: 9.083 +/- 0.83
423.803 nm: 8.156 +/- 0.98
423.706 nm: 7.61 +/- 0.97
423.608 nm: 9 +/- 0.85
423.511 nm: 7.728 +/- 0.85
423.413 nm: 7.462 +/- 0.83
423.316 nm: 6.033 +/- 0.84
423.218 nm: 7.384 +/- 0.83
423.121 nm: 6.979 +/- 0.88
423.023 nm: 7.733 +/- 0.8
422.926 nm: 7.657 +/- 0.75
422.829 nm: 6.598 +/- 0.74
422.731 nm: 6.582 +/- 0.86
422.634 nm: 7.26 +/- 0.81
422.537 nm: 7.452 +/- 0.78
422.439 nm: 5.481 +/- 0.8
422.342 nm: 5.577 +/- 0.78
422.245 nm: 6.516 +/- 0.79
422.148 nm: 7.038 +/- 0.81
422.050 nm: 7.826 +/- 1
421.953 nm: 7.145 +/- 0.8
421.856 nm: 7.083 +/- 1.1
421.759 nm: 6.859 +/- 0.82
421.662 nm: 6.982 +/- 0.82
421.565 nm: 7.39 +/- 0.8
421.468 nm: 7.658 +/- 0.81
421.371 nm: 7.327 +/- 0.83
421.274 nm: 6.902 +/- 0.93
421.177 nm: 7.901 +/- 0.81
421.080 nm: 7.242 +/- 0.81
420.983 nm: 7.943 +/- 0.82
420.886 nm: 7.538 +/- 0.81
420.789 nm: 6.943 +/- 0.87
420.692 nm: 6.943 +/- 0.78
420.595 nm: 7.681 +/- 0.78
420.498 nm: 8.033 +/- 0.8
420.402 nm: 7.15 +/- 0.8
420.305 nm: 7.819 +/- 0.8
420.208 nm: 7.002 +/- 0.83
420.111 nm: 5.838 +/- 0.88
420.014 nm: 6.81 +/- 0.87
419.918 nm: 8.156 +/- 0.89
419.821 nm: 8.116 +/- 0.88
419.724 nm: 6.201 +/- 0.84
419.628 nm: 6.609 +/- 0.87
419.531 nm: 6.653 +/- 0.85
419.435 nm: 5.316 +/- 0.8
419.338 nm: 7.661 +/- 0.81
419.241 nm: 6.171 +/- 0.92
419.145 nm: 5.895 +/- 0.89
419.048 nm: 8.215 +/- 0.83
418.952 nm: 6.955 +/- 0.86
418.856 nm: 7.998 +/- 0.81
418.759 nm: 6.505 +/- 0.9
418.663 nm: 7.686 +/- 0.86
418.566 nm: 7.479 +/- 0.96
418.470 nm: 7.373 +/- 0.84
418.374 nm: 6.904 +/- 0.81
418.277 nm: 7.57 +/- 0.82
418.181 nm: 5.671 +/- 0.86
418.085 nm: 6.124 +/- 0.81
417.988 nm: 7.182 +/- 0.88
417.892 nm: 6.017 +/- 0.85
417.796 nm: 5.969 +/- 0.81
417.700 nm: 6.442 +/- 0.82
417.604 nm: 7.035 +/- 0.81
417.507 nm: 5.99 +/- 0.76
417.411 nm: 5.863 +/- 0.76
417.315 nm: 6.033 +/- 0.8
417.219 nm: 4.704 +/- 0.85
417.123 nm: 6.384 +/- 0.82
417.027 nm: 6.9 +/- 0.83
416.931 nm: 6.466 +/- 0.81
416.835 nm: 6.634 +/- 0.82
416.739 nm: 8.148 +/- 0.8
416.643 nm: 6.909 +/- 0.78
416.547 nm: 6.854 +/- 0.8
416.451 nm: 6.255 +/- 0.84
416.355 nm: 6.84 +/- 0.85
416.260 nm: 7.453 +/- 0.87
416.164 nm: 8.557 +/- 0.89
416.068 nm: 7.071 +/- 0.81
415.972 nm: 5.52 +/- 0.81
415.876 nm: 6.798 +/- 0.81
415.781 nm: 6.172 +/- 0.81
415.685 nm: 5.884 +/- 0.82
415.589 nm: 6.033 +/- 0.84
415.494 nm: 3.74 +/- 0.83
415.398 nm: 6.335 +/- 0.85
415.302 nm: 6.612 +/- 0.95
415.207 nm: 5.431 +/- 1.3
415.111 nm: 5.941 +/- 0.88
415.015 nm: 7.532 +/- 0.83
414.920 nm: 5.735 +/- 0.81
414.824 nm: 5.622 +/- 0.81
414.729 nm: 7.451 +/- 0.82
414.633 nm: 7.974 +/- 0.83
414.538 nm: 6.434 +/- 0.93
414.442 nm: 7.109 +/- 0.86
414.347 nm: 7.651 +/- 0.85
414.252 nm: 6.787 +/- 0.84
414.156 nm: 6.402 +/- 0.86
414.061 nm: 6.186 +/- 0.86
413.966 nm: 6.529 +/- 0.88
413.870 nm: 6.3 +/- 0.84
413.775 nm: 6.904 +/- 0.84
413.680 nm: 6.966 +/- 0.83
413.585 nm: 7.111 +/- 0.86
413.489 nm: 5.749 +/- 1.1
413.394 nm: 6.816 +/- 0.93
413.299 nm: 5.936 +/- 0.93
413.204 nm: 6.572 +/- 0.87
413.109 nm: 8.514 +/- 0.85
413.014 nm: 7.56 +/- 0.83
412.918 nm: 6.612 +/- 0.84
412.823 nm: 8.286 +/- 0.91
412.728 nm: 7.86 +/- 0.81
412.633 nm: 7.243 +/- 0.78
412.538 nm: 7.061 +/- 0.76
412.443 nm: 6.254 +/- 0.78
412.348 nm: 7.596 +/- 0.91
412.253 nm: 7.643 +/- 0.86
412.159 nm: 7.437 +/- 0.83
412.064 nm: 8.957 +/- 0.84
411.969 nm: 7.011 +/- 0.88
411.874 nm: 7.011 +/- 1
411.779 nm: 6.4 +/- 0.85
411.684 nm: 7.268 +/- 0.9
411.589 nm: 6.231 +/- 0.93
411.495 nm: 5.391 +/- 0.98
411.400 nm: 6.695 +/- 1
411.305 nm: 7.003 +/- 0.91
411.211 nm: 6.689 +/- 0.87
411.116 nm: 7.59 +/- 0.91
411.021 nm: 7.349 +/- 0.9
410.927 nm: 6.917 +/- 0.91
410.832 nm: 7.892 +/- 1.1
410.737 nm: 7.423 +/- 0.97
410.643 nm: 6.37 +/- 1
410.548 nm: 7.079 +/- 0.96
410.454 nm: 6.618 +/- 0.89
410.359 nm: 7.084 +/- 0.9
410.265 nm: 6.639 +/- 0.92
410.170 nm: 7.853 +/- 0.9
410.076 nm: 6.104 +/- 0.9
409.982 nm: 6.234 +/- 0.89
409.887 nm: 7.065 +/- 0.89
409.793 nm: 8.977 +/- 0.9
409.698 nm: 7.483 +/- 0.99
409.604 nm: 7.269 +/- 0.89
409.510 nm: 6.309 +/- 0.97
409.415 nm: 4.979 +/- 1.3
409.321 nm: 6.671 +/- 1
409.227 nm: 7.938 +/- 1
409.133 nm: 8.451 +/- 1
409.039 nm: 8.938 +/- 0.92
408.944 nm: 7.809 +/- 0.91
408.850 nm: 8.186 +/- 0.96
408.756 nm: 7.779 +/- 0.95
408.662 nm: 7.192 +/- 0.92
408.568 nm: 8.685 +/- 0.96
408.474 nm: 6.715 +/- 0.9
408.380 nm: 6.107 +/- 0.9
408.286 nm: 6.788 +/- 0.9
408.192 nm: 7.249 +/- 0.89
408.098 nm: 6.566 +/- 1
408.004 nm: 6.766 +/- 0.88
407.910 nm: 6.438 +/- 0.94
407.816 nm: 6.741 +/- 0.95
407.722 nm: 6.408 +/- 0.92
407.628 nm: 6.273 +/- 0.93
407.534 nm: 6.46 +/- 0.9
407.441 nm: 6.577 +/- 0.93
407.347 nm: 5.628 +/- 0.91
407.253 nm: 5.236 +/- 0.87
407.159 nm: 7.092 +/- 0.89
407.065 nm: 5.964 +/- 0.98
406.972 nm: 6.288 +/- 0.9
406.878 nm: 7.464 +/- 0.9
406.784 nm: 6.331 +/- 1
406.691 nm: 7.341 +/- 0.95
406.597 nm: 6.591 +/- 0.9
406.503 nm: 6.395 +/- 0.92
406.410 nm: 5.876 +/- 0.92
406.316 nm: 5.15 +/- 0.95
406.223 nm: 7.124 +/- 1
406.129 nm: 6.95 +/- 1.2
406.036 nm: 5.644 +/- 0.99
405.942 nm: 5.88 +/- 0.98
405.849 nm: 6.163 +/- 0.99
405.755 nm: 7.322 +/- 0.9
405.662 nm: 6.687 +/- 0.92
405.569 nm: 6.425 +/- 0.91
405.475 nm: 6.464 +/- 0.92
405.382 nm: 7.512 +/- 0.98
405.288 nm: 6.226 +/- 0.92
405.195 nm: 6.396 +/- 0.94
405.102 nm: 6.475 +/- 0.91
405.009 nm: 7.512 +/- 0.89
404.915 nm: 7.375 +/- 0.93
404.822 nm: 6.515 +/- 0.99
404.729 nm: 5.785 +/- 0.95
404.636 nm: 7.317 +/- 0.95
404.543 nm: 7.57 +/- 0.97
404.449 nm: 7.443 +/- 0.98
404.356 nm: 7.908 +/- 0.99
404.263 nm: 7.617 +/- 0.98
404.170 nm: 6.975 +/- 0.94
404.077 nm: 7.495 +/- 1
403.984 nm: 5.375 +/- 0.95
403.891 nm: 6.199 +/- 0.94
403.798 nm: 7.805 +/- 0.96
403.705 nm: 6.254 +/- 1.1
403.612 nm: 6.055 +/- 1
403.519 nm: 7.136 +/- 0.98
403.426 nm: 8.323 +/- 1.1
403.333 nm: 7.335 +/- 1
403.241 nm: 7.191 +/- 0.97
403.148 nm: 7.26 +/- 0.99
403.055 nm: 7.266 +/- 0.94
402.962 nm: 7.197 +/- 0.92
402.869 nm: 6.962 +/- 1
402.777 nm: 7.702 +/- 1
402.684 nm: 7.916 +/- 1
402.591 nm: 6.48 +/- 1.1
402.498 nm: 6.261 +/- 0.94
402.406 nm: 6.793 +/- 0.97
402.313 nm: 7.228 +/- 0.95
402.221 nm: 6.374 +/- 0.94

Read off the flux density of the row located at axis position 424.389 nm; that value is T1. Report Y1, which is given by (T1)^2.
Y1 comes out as 72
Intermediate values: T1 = 8.489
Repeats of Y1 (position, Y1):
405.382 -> 56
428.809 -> 45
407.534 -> 42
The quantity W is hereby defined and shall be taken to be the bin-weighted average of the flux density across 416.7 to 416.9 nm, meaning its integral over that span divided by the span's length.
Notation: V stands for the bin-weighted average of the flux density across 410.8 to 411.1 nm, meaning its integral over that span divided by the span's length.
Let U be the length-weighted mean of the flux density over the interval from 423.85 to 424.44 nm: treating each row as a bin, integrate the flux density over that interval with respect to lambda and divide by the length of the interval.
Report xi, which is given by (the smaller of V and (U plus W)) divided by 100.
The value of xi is 0.074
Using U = 8.3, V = 7.4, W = 7.28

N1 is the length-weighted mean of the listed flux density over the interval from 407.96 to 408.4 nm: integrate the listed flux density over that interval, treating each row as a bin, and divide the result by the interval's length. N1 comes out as 6.7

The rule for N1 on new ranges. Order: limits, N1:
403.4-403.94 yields 6.9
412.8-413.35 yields 7.2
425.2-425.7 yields 7.2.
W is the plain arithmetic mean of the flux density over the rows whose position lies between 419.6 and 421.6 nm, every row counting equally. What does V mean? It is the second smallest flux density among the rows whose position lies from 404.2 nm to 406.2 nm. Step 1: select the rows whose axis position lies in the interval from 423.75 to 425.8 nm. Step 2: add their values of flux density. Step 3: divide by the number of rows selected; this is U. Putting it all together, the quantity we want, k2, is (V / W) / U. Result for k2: 0.104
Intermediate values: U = 7.6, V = 5.785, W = 7.30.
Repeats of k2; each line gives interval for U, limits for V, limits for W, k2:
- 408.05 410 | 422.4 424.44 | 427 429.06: 0.114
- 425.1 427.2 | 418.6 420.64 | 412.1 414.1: 0.110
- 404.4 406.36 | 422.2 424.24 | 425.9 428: 0.110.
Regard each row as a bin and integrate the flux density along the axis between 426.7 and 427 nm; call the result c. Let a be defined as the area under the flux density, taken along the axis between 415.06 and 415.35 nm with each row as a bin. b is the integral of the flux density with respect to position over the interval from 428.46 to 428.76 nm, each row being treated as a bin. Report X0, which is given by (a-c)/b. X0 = -0.3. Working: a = 1.74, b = 2.18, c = 2.3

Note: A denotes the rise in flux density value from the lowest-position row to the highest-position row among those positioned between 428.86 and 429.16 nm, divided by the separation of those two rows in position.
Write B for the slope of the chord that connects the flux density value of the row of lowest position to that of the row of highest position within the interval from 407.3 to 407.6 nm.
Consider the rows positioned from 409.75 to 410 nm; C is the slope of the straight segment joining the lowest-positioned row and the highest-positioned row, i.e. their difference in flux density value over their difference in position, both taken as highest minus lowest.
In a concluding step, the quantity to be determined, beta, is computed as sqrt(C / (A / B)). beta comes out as 3.6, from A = -4.9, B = 4.4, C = -14.5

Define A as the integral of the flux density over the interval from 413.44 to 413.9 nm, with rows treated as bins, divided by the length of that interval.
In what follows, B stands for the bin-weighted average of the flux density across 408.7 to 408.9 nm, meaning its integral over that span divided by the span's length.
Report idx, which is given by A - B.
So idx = -1.3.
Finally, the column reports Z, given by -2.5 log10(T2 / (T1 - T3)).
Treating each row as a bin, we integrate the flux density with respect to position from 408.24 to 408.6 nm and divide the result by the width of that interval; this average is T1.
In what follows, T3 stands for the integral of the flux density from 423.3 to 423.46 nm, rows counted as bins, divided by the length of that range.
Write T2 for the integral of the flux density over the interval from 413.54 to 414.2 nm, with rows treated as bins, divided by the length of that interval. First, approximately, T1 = 7.0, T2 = 6.64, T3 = 6.91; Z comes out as -4.5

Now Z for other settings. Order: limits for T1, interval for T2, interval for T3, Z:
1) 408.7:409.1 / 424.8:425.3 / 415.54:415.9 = -1.4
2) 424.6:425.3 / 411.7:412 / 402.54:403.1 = -3.6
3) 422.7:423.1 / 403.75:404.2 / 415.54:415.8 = -1.9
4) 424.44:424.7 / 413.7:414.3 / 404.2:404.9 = -2.3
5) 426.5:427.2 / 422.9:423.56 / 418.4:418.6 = -3.7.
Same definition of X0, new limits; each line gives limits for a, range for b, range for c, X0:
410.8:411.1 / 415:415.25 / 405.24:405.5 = 0.3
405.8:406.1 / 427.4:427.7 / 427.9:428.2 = -0.2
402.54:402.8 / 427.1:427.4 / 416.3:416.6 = -0.1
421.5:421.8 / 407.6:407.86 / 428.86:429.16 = 0.0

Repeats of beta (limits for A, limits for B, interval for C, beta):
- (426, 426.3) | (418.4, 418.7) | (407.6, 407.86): 1.1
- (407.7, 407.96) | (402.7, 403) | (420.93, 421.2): 1.9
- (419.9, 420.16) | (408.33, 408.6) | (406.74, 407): 0.5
